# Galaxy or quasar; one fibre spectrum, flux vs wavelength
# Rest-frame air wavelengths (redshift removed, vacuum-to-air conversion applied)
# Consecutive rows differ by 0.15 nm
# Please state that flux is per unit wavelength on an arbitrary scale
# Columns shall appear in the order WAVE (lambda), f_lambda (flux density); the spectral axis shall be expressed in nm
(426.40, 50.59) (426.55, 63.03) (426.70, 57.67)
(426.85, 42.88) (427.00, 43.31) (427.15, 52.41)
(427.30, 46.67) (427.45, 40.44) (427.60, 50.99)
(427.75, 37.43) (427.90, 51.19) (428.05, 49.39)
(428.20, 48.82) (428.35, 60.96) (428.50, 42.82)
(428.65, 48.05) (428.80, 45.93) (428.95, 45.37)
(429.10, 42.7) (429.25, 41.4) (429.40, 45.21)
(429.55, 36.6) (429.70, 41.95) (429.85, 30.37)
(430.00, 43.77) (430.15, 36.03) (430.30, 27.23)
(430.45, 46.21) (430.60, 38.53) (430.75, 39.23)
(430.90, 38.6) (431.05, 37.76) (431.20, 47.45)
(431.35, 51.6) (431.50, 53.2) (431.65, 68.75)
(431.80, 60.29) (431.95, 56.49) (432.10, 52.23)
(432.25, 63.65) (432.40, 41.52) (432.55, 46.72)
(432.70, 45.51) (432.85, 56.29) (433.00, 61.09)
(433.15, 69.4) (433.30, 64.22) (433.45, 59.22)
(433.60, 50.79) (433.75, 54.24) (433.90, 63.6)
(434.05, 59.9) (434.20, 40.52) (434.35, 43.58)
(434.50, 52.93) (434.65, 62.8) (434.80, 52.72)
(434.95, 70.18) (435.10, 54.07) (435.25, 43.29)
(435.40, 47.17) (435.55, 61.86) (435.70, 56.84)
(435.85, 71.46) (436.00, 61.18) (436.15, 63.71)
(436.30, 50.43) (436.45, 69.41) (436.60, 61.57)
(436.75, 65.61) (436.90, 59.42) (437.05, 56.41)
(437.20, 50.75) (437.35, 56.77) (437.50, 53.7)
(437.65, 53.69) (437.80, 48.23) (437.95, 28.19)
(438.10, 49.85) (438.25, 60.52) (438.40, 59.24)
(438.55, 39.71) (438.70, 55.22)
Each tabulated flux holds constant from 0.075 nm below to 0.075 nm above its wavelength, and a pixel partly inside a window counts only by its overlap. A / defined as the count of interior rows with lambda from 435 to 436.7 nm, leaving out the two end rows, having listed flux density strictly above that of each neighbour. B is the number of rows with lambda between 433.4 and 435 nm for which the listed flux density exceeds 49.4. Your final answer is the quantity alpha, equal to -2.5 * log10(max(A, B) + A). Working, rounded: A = 4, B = 9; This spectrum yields -2.78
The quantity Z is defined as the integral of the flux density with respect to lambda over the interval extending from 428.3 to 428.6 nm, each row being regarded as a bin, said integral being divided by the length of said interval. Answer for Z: 50.8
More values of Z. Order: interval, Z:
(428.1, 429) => 48.8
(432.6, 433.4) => 58.9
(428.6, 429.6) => 43.7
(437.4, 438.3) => 48.9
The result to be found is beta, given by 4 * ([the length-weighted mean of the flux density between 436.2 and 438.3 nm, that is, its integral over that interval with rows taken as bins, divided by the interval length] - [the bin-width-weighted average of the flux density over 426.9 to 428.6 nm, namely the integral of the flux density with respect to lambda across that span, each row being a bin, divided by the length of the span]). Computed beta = 28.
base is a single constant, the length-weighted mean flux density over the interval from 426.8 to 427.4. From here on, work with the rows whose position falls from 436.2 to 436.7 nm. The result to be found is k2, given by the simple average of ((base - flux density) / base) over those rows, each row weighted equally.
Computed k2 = -0.308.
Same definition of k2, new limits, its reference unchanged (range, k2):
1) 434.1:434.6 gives 0.012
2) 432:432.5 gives -0.135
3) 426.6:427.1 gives -0.038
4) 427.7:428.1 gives 0.005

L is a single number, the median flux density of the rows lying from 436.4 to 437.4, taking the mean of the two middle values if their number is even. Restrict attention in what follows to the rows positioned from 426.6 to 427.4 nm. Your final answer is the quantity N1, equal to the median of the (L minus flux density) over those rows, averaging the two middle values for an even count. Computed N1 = 13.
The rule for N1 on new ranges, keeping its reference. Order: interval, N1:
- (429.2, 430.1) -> 18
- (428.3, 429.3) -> 14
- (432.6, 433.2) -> 1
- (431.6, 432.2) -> 1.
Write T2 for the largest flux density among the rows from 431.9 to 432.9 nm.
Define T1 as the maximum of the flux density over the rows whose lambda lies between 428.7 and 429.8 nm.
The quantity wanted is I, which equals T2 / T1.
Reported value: 1.39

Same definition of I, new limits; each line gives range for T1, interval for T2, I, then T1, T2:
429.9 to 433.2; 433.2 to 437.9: 1.03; 69.4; 71.46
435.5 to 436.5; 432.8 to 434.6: 0.97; 71.46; 69.4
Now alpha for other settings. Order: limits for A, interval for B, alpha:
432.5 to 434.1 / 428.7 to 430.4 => -1.51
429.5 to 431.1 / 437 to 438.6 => -2.70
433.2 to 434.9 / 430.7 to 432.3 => -2.39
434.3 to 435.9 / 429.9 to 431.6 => -1.95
